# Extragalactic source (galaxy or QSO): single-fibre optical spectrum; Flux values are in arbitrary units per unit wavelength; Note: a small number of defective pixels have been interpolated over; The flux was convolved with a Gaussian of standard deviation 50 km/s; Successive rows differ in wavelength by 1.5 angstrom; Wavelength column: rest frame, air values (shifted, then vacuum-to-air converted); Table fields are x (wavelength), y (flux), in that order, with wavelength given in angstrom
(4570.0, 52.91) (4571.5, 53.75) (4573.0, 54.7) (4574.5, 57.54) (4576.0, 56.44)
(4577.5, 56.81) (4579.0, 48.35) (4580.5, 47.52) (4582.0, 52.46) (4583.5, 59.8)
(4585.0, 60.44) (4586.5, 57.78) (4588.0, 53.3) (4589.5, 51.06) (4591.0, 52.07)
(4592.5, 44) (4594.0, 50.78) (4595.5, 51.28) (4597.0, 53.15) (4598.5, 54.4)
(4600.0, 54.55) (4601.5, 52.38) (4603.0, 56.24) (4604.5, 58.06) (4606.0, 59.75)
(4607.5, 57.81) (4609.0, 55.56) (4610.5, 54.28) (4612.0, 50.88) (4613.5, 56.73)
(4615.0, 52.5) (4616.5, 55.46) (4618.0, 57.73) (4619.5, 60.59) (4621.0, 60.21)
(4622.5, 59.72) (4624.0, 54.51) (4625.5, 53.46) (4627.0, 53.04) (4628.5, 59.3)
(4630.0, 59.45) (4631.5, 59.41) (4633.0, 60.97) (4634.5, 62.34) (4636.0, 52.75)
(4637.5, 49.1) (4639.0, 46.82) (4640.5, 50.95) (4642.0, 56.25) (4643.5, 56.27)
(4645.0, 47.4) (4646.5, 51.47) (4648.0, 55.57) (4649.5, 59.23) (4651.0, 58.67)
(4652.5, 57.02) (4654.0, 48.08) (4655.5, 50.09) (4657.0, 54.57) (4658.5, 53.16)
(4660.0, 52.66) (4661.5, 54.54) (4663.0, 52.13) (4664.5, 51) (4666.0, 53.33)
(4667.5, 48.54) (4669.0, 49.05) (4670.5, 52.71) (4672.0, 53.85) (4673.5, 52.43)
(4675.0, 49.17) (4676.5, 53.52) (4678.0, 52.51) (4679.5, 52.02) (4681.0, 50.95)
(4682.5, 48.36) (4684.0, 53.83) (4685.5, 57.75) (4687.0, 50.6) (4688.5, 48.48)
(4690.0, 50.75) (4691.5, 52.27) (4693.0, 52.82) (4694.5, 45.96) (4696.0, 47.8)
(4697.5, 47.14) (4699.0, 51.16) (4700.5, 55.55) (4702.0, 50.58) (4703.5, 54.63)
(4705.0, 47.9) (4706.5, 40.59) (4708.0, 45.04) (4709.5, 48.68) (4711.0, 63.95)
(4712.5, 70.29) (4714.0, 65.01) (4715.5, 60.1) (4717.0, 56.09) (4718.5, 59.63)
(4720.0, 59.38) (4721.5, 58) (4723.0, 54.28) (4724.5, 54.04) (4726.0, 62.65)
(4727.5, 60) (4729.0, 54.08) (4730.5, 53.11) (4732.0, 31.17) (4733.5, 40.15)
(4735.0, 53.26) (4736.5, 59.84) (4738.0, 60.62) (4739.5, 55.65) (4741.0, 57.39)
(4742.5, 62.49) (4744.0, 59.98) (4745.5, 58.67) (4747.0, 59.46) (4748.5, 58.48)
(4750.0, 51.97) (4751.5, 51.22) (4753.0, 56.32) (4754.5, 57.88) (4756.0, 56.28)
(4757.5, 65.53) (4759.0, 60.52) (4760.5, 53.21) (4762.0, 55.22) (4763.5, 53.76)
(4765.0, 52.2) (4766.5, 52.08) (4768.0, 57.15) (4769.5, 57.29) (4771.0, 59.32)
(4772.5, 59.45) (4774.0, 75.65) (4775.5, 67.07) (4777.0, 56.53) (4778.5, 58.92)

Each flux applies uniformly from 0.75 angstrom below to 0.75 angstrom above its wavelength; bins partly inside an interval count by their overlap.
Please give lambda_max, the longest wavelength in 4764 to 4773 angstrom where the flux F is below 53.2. 4766.5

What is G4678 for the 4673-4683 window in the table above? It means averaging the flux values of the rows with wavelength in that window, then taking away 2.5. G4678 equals 49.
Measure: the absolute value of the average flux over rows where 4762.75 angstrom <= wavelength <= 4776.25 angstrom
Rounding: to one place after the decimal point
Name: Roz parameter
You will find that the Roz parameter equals 59.3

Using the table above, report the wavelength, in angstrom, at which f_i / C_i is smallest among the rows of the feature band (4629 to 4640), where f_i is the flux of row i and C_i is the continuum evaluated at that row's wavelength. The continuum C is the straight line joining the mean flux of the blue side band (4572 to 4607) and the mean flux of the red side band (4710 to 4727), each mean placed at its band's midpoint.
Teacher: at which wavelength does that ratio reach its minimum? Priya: 4639.0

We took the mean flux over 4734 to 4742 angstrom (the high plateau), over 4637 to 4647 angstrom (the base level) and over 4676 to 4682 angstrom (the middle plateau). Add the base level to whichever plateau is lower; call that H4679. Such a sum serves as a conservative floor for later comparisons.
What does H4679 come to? 103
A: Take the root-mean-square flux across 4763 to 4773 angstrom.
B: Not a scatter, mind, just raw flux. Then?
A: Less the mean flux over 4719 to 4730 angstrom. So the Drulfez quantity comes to -1.5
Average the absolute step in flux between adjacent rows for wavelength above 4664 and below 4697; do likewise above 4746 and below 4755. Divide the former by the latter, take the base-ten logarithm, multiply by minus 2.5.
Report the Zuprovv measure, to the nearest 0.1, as 0.1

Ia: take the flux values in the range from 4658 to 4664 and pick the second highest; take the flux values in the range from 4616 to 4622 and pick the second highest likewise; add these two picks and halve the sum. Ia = 56.7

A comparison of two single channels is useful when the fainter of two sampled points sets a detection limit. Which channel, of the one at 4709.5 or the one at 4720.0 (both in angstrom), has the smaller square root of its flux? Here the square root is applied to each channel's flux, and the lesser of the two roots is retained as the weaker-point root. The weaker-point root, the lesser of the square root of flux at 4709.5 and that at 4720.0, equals 7.0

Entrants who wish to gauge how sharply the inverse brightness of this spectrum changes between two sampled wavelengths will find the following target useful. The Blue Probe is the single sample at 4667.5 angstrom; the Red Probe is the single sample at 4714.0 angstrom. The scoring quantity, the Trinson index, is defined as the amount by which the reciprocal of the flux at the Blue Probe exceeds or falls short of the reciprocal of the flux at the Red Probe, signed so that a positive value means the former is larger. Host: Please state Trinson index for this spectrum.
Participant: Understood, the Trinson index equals 0.005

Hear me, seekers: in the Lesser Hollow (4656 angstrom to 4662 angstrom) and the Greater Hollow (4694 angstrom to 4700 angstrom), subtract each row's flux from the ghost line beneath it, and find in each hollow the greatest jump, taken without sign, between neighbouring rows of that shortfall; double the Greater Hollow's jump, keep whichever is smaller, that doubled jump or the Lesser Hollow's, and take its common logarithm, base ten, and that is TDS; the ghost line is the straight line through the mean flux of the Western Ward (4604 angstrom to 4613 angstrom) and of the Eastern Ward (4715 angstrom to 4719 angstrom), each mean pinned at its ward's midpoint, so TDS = 0.27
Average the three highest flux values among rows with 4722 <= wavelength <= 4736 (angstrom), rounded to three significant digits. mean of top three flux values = 59.0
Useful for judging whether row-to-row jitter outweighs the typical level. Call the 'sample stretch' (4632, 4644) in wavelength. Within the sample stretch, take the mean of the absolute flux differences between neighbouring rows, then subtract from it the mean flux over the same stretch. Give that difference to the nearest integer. -51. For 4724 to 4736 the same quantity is -42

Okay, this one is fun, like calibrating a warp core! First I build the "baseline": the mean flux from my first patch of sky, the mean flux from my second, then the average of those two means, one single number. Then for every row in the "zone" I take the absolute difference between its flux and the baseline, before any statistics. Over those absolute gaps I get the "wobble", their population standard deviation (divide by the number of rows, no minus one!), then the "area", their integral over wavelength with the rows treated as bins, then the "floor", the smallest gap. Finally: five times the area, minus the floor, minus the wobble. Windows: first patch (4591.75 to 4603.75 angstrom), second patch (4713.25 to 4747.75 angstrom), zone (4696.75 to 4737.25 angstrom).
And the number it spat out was 1257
